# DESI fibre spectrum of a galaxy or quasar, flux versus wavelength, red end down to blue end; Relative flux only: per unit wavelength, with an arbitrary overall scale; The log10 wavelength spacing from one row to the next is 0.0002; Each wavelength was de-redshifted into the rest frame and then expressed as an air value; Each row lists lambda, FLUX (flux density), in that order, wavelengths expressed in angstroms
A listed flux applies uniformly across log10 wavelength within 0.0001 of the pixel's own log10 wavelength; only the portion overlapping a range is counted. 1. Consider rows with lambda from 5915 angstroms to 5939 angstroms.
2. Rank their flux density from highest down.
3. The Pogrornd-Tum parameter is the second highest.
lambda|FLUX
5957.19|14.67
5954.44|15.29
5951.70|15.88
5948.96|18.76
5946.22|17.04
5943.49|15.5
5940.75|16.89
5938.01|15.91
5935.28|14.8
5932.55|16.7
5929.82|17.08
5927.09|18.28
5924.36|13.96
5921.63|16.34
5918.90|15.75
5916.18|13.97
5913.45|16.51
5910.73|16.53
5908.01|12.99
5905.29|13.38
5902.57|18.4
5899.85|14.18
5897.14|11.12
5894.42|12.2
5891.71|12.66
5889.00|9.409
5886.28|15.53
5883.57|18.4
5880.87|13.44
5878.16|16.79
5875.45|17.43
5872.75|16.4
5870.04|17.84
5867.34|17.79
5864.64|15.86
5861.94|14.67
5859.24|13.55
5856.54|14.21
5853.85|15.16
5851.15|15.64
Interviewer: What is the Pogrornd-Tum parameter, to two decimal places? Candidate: 17.08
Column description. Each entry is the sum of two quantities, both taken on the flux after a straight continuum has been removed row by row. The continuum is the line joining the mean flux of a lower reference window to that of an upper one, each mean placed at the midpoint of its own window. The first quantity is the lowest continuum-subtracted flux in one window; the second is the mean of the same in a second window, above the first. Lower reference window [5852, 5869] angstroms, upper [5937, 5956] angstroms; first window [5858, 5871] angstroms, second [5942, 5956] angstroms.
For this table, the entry -1.7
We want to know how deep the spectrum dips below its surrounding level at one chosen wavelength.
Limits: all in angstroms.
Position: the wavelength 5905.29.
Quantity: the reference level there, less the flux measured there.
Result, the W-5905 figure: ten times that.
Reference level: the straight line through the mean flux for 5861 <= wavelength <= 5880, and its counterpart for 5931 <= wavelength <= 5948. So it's 30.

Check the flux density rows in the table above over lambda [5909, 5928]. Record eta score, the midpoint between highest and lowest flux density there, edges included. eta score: 16.1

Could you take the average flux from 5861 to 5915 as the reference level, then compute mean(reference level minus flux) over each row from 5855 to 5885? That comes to -1.0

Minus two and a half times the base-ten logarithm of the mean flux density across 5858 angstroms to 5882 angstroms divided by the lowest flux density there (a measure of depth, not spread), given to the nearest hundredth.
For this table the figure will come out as -0.19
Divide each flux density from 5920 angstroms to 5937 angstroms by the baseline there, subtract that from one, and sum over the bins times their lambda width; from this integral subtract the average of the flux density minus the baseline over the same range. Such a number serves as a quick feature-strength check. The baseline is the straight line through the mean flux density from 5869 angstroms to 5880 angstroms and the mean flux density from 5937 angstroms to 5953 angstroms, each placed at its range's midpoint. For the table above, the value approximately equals 1.1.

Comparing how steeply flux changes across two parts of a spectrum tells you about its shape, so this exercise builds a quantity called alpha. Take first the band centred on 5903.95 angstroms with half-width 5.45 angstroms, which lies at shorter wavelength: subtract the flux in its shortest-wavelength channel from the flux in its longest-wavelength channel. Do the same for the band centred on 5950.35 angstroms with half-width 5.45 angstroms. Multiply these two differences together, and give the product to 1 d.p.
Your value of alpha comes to 2.1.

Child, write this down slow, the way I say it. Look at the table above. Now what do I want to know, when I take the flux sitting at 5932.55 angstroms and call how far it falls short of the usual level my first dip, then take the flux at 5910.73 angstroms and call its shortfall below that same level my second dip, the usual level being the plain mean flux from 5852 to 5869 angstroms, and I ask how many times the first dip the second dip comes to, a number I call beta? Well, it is 1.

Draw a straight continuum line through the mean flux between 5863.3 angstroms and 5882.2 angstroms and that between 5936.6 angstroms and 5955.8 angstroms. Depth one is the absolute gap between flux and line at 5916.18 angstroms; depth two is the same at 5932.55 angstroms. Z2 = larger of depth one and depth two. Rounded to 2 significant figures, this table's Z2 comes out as 2.5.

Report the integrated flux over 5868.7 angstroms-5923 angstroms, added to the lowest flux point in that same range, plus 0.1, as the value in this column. 822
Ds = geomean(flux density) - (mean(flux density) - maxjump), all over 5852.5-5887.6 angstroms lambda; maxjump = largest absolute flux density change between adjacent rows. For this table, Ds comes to 4.9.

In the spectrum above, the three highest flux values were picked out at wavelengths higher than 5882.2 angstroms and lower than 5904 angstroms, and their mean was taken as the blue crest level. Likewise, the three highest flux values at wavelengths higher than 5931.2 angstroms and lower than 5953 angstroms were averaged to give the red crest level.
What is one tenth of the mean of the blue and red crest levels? 1.75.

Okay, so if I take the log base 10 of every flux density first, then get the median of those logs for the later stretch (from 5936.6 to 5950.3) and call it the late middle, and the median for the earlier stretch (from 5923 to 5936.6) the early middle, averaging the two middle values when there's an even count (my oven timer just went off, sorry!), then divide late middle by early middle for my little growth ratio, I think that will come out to 1.00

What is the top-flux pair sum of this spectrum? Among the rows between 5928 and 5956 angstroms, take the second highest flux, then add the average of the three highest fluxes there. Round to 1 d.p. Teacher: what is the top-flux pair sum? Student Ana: 34.7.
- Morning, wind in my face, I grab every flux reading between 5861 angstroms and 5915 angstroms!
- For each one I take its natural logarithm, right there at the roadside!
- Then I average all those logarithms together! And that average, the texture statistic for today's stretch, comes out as 2.70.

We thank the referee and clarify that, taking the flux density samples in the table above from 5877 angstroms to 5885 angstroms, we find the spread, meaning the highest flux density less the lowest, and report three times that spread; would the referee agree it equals 15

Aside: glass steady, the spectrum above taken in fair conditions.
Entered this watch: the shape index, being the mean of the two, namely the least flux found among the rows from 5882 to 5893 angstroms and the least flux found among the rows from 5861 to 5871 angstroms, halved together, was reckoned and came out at 12.0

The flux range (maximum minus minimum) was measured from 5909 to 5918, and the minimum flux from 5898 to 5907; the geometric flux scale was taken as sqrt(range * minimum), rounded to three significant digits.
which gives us 5.85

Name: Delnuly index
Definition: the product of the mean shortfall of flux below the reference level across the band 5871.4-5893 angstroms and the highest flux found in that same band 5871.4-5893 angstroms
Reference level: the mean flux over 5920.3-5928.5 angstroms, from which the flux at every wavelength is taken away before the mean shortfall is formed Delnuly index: 22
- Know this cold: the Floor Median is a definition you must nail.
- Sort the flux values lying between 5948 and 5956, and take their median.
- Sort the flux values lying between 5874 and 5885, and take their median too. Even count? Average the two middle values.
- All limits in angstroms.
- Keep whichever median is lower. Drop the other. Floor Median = 15.9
